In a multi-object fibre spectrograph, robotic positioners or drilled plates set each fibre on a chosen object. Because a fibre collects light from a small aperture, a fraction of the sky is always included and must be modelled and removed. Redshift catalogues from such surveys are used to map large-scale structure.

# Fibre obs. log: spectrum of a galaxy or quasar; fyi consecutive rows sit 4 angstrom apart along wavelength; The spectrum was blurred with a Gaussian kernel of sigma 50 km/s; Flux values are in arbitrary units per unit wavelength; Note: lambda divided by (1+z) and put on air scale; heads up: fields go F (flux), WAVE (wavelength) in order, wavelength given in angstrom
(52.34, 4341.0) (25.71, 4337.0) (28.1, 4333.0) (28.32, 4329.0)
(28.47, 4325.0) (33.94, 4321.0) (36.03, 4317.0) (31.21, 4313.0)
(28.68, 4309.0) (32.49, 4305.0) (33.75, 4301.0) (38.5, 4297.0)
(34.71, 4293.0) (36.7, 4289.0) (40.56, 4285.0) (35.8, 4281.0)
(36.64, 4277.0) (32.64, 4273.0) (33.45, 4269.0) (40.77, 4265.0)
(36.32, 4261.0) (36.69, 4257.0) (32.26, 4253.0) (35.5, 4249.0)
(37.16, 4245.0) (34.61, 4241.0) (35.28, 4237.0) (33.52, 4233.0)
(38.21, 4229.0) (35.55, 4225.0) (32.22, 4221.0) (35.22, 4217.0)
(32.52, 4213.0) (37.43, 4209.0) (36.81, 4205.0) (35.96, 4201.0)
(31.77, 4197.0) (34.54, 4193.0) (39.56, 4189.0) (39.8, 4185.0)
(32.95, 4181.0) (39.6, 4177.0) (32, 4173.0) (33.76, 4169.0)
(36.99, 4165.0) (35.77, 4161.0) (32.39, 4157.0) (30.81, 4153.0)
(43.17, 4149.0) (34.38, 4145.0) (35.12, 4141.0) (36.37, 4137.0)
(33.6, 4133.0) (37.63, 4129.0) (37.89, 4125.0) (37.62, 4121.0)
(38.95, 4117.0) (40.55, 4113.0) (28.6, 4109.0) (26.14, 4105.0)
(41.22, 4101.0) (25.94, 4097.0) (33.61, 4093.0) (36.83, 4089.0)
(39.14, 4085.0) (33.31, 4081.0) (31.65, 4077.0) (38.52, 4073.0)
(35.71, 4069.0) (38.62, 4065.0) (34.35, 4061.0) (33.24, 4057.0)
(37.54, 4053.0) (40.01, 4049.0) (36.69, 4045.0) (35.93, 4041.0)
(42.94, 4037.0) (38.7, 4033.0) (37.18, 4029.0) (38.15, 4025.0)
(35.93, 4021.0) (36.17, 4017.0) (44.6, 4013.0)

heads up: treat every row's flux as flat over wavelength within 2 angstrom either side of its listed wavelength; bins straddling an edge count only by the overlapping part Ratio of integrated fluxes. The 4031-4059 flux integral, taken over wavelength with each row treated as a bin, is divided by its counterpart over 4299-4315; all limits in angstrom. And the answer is 2.1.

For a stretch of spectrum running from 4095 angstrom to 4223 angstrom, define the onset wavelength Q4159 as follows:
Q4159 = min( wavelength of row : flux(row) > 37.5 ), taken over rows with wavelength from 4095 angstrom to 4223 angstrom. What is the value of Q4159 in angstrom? 4101.0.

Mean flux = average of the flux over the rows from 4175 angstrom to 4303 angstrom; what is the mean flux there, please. 35.8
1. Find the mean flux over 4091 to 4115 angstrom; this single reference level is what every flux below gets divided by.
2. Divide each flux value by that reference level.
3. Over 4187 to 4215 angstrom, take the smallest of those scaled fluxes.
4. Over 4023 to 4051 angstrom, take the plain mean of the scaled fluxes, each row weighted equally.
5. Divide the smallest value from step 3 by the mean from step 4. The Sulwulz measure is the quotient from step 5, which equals 0.82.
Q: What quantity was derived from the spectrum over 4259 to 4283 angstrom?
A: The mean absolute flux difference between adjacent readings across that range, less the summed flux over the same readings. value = -212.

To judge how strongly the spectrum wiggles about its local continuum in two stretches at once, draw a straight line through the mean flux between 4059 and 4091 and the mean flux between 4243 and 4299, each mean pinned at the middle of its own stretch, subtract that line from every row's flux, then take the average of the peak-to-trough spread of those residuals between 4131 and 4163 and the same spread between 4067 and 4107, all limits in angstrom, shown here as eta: 13.8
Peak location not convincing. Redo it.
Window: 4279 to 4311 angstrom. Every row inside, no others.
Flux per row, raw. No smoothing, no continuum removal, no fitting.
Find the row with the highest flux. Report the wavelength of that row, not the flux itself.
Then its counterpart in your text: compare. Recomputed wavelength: 4285.0 angstrom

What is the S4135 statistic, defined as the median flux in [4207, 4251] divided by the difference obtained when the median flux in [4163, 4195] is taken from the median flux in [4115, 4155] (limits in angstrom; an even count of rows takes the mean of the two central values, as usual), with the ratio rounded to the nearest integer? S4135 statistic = 29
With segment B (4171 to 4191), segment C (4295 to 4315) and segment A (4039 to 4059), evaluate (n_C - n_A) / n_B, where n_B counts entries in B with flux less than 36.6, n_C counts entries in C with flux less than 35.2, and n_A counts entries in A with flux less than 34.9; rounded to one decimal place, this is 1.5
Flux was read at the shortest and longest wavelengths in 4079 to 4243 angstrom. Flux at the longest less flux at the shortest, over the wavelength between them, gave 0.008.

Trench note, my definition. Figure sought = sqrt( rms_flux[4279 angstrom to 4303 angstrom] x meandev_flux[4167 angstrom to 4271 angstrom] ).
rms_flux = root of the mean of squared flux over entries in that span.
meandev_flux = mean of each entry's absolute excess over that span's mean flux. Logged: 8.8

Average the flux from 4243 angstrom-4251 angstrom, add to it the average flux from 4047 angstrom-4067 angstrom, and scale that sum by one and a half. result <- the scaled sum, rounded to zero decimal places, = 110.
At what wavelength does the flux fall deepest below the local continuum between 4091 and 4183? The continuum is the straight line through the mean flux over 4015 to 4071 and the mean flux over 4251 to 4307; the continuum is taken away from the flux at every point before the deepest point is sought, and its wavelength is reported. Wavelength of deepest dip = 4097.0 angstrom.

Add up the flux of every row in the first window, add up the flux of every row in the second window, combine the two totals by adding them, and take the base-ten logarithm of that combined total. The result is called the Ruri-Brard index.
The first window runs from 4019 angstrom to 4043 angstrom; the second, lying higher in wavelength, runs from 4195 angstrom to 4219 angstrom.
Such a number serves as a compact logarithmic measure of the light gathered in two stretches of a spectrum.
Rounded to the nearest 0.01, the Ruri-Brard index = 2.64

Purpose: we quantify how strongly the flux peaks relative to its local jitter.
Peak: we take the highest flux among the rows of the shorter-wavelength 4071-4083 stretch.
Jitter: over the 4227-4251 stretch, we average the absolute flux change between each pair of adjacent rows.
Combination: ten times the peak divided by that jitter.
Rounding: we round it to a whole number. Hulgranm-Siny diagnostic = 170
